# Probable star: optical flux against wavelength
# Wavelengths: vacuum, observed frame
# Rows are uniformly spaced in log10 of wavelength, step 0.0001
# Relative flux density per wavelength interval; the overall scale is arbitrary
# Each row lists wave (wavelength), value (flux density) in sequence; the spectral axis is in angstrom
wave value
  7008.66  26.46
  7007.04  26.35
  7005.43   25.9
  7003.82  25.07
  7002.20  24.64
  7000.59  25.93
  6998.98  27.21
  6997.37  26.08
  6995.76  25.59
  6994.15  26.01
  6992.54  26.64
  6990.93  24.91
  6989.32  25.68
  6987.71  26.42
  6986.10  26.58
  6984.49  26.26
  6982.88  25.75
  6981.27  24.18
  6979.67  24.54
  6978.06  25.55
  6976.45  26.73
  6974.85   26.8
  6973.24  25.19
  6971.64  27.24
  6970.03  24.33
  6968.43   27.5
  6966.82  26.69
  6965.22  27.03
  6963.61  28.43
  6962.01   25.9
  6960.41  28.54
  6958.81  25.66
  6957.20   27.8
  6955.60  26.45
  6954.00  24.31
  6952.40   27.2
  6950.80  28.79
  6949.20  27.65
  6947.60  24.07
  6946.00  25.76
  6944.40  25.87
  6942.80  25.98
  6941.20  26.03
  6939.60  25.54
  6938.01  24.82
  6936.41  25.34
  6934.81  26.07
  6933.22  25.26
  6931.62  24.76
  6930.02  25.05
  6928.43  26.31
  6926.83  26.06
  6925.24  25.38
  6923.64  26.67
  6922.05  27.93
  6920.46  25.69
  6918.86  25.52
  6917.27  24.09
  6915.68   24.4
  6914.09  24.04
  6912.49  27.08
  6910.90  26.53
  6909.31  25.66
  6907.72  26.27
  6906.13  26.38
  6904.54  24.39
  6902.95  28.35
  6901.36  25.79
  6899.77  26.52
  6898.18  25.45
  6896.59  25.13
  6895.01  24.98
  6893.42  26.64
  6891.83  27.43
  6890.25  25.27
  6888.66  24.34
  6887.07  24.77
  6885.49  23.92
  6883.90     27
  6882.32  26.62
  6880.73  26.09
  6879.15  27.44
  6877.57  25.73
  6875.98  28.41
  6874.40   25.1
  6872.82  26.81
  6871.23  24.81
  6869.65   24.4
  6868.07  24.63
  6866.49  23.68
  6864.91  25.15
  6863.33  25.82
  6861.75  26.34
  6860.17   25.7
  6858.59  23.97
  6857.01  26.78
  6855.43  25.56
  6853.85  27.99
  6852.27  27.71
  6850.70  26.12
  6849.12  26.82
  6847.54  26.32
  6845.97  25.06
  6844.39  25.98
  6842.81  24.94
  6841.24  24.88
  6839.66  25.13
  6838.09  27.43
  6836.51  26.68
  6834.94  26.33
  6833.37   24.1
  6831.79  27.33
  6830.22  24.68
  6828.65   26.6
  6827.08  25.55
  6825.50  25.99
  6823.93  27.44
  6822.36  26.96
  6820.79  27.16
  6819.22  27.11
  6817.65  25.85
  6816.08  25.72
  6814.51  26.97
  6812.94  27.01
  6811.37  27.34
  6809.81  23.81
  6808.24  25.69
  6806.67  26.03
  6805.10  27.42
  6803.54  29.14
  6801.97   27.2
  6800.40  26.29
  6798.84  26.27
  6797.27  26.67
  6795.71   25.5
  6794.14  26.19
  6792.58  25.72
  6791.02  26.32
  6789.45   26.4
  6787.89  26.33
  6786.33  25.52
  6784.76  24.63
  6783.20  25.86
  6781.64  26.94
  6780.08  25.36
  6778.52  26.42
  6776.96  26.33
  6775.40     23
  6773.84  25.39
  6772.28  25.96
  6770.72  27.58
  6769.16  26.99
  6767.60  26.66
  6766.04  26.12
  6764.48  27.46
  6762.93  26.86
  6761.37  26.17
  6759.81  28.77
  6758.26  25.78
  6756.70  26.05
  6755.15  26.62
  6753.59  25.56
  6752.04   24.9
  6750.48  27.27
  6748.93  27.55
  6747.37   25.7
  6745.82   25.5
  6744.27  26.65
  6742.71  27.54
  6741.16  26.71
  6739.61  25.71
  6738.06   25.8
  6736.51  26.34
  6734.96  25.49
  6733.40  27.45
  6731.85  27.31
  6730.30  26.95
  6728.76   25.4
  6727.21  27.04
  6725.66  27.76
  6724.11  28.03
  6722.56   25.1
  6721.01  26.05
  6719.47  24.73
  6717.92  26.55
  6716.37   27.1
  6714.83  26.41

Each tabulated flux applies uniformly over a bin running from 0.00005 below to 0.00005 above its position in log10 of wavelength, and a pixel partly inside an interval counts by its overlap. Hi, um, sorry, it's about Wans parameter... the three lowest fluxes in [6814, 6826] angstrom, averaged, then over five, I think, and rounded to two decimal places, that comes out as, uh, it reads 5.17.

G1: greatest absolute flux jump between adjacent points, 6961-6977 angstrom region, 3.2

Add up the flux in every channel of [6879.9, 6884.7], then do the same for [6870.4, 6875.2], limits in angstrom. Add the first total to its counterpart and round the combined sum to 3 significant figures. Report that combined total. 156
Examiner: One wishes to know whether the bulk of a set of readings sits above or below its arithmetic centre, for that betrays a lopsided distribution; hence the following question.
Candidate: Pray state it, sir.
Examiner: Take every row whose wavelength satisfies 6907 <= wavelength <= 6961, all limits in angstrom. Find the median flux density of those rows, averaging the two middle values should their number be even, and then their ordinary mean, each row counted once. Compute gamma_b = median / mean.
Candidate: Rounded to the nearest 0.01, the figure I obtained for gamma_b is 0.99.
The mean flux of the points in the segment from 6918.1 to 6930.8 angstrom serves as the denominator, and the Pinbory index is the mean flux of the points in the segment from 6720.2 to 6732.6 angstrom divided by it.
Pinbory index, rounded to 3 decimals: 1.024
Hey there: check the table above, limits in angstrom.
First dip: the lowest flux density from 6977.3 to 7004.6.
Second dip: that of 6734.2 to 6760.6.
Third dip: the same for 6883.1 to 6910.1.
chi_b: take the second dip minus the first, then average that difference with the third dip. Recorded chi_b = 12.3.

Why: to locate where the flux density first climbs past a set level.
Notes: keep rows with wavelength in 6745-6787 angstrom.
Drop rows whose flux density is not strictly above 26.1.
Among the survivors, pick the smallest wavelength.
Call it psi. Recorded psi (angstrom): 6748.93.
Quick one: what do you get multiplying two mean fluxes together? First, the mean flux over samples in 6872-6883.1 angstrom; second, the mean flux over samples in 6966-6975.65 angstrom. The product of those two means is 699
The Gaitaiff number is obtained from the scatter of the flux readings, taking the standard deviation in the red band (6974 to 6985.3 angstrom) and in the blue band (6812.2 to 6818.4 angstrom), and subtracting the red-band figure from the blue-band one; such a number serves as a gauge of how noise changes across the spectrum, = -0.3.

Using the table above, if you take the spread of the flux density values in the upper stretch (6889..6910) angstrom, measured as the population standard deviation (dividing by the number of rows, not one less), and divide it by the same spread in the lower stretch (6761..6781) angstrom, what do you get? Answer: 0.9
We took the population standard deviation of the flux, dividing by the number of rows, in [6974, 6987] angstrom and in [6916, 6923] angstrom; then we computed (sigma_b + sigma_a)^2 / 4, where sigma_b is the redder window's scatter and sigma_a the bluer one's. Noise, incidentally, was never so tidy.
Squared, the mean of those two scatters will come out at 1.3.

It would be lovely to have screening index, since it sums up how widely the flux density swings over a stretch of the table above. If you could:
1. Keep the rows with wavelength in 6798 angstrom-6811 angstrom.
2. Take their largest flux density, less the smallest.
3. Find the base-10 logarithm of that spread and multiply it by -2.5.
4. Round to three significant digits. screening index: -1.82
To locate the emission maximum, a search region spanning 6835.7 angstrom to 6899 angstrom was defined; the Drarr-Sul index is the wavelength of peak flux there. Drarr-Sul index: 6875.98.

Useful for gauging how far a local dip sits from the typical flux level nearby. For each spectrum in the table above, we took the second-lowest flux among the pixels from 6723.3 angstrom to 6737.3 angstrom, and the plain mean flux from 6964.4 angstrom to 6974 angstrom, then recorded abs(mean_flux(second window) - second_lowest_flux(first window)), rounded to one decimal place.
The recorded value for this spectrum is 0.8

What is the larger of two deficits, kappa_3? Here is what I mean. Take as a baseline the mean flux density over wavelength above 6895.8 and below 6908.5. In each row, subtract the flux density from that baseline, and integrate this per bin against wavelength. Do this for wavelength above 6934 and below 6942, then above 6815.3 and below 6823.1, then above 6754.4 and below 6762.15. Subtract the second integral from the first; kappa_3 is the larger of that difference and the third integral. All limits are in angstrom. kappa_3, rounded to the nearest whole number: 8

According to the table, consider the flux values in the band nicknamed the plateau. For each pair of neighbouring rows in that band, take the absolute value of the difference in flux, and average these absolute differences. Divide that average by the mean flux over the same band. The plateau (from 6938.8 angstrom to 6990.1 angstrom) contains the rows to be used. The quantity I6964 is 0.053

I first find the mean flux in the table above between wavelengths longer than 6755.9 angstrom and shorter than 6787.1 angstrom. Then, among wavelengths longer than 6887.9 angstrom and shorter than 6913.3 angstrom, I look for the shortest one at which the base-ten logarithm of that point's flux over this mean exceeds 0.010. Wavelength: 6891.83 angstrom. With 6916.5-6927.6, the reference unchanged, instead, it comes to 6922.05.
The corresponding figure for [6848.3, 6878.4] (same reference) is 6849.12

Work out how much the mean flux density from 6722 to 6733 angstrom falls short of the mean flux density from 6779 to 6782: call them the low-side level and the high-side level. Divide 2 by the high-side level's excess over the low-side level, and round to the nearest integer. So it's -3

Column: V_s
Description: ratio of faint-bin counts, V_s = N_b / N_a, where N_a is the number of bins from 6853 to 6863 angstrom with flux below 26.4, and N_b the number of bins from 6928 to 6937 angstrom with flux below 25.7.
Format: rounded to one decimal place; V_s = 1.0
